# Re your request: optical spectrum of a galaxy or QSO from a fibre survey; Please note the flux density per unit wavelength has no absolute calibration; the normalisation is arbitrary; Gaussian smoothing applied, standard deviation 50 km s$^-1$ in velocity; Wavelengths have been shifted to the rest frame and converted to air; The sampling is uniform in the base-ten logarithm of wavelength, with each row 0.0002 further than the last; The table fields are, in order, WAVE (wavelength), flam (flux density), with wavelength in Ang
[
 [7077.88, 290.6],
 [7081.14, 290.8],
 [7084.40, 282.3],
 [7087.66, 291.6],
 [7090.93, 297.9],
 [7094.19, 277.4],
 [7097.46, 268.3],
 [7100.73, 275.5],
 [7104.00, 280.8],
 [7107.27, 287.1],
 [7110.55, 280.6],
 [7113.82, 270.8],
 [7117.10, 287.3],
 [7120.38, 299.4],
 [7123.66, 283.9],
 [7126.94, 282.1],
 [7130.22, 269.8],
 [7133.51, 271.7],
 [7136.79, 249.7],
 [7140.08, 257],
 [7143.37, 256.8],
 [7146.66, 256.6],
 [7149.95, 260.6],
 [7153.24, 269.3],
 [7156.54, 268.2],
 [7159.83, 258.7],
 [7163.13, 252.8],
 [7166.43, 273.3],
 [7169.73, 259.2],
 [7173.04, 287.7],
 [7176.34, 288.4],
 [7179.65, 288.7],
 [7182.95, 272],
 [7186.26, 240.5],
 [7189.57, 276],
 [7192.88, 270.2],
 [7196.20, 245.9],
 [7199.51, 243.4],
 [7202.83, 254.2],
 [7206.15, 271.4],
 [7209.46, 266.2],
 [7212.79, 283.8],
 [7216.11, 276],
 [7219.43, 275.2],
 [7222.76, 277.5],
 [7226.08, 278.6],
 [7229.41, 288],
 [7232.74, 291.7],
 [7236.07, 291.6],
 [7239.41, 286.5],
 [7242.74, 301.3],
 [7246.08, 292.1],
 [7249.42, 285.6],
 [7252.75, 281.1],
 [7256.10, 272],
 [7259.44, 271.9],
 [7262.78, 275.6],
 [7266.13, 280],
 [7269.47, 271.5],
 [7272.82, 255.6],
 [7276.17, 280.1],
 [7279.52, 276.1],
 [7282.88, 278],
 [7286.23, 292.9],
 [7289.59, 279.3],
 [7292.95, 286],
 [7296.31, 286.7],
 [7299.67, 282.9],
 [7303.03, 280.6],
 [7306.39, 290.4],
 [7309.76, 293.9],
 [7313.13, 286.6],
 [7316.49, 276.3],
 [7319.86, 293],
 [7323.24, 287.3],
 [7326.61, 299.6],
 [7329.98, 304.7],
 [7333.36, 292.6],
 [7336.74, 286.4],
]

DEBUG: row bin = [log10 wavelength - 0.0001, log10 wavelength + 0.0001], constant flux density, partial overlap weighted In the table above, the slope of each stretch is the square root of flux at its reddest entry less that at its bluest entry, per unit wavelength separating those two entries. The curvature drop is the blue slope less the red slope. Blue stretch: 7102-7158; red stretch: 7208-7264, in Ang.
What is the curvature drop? -0.013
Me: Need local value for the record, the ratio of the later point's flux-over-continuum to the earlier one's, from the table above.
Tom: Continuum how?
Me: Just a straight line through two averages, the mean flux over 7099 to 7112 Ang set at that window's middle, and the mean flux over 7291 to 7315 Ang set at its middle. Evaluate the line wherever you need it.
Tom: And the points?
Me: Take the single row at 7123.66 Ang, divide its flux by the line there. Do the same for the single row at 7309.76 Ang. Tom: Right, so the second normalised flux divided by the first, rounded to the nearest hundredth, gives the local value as 1.02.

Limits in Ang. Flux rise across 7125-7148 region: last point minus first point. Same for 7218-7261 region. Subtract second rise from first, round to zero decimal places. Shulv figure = -22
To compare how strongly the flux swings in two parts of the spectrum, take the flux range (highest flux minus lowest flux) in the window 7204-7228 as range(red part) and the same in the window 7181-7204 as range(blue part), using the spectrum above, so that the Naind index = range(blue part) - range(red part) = 18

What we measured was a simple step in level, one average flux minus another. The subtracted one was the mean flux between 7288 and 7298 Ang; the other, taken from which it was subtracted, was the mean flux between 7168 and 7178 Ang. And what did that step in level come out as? -6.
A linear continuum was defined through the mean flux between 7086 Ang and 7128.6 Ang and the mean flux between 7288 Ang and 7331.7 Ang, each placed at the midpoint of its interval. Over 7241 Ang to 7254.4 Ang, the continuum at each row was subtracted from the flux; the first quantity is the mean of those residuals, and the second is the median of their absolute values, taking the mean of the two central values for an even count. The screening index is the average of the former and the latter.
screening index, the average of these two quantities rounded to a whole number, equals 4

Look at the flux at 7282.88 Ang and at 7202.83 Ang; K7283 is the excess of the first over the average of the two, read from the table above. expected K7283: 12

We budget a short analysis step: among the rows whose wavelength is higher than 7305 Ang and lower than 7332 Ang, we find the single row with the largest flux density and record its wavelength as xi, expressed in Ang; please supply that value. 7329.98 Ang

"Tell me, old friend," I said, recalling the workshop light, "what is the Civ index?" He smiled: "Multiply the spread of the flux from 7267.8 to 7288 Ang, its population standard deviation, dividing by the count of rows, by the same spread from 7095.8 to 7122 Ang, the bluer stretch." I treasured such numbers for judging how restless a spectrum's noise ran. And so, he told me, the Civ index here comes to 105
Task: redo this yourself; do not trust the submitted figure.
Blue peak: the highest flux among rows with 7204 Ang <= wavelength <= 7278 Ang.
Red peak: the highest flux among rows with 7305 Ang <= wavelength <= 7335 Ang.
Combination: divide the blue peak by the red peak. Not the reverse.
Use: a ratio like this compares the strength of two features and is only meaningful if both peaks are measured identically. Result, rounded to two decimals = 0.99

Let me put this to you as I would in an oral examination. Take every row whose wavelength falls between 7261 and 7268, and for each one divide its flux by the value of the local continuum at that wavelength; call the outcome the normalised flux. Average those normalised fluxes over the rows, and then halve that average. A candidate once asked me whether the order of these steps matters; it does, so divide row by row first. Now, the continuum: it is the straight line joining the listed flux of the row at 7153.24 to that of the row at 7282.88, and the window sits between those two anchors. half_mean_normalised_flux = 0.502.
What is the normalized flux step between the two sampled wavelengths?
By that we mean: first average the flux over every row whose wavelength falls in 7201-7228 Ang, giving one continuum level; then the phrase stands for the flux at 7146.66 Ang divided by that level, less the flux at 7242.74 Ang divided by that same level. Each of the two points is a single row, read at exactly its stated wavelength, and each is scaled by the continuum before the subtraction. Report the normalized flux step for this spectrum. -0.16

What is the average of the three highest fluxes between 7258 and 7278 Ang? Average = 279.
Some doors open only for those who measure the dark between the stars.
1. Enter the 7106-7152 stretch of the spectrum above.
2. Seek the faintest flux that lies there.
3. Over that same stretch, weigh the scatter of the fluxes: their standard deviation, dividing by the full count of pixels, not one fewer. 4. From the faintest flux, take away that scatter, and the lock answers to 235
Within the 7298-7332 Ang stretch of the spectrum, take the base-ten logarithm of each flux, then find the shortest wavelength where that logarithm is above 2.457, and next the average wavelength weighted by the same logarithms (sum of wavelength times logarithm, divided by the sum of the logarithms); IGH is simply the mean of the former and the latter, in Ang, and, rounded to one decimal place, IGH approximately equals 7310.6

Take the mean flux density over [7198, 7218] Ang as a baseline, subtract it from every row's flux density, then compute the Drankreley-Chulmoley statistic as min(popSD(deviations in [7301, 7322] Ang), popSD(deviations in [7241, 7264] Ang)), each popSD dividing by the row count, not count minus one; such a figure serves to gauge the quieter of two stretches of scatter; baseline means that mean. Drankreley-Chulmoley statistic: 6.5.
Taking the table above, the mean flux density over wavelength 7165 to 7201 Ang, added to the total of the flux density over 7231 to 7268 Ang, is 3397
